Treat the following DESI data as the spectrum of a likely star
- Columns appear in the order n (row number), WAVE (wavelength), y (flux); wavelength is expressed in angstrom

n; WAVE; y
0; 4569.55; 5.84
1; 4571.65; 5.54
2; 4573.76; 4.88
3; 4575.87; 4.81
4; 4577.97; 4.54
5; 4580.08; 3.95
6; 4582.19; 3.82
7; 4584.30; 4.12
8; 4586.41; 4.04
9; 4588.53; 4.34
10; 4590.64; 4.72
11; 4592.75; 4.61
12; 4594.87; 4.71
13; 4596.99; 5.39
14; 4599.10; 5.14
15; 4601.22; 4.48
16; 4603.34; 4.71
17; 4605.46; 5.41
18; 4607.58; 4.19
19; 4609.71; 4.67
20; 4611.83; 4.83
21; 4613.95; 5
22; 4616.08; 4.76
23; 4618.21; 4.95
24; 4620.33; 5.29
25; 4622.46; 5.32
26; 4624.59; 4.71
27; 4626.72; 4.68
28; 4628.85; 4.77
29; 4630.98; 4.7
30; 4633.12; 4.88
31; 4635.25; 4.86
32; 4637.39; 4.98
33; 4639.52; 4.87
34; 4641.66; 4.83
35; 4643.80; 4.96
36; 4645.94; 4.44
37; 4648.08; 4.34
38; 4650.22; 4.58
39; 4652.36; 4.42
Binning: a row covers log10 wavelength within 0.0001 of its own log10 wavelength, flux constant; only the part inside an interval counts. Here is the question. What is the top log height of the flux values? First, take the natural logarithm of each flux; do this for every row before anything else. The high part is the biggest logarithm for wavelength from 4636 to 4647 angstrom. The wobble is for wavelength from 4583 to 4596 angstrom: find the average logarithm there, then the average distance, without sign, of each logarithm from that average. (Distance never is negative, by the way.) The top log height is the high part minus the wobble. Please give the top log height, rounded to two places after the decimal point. 1.55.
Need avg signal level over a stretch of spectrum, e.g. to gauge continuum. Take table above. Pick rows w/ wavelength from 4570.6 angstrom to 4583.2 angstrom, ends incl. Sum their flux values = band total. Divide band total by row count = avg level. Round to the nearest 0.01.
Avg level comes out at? 4.59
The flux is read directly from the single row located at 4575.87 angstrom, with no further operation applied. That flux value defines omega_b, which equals 4.81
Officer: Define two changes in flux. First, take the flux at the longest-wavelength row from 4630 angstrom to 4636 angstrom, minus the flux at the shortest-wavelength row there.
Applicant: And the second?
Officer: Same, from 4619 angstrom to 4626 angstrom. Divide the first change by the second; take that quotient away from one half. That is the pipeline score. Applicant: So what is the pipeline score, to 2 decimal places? 0.78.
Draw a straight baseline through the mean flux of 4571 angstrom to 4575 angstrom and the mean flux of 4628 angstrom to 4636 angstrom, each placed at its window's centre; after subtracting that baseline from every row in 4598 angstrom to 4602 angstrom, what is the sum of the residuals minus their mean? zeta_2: -0.2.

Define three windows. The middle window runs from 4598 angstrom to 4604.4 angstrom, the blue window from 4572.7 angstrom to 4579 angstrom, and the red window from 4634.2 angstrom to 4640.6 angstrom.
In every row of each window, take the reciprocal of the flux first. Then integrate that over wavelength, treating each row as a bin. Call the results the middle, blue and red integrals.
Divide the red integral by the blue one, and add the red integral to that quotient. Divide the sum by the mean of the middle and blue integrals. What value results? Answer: 1.7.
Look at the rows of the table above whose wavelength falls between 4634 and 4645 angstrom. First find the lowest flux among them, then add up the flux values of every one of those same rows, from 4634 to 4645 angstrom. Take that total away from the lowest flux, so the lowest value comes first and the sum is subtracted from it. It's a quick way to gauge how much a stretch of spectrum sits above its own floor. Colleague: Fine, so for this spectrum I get -20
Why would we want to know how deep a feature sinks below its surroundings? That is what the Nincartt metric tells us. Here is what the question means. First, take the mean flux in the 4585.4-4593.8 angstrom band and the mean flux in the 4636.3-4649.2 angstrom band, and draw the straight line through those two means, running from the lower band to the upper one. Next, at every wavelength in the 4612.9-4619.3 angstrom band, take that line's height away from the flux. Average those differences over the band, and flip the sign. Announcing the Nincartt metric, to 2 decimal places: -0.32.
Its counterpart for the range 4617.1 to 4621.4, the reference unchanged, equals -0.52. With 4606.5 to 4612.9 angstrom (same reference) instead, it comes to -0.02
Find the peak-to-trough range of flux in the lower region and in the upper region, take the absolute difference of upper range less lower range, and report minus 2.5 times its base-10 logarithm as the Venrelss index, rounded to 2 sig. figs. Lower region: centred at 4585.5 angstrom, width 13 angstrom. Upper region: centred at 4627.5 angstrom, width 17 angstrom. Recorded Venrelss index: 1.5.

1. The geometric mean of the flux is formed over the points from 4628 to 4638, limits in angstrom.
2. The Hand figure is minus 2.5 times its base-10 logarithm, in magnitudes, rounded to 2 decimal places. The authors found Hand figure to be -1.71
